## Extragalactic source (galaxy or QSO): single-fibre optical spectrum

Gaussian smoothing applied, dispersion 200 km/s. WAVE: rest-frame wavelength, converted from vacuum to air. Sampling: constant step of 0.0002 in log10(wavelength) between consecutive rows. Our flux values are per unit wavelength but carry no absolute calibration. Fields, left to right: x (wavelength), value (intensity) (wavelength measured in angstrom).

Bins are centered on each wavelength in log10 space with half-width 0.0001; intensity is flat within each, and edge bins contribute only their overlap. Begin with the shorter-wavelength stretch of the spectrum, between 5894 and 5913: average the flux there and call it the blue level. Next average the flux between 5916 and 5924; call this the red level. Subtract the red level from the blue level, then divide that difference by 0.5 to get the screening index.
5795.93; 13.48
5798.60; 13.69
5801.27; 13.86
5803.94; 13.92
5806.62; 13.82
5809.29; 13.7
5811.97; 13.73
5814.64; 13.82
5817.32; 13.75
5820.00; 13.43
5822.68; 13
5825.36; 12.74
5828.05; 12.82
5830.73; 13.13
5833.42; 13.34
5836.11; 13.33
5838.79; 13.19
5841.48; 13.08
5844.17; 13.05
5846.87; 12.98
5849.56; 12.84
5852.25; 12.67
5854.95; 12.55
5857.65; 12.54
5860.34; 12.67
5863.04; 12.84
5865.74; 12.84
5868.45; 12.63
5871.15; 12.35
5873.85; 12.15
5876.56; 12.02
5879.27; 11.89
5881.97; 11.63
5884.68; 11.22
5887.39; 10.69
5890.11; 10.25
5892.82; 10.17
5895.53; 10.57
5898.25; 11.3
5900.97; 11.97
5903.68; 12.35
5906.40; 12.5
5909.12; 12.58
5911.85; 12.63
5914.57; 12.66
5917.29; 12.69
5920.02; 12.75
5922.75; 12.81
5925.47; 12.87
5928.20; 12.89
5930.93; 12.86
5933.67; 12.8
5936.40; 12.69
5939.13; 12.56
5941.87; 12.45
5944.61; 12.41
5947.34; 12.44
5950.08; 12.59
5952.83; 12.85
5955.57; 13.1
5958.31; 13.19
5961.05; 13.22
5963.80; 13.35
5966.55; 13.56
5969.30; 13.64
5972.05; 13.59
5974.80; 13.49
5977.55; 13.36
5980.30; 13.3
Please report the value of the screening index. -2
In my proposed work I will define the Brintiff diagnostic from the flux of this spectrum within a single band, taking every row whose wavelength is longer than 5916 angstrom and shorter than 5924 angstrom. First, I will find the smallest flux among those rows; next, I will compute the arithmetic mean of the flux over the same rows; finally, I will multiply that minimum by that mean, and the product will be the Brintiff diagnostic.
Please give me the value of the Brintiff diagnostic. 162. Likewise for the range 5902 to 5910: 154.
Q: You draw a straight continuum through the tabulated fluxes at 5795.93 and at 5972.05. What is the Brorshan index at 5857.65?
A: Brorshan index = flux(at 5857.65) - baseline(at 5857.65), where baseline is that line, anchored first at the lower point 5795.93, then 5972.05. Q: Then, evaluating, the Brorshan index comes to -1.0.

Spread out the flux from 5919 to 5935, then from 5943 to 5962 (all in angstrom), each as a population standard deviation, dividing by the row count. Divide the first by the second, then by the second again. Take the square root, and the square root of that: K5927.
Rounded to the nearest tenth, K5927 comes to 0.8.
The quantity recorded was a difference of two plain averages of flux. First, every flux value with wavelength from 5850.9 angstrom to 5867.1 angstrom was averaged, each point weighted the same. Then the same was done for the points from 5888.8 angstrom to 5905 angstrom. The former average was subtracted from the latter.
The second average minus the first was -1.6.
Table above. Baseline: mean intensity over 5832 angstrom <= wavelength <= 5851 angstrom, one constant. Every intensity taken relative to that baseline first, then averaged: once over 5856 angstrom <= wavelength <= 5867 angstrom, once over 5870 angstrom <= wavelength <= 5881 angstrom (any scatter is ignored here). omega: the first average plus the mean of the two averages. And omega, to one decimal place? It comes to -1.1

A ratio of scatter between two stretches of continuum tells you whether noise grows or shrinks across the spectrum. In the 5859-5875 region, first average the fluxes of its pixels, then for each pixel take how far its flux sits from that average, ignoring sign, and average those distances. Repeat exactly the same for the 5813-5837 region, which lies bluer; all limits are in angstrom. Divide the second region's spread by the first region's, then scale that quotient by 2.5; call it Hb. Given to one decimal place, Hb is 3.4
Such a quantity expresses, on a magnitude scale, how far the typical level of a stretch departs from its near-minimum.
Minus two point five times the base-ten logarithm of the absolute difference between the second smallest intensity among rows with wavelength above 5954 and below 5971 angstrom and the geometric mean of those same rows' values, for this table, 2.0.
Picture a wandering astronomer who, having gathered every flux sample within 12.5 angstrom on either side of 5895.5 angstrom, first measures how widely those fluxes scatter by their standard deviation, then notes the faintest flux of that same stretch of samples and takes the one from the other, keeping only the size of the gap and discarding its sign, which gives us 9.3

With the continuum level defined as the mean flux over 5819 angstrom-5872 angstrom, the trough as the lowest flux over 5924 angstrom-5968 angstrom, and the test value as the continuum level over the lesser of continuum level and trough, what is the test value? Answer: 1.04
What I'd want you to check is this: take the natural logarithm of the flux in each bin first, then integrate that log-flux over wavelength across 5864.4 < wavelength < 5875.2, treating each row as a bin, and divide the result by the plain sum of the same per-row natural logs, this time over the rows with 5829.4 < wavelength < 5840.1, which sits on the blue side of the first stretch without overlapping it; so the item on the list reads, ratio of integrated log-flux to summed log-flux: 2.64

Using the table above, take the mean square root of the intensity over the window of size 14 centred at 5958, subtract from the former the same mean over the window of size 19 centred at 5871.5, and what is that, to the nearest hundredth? 0.11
